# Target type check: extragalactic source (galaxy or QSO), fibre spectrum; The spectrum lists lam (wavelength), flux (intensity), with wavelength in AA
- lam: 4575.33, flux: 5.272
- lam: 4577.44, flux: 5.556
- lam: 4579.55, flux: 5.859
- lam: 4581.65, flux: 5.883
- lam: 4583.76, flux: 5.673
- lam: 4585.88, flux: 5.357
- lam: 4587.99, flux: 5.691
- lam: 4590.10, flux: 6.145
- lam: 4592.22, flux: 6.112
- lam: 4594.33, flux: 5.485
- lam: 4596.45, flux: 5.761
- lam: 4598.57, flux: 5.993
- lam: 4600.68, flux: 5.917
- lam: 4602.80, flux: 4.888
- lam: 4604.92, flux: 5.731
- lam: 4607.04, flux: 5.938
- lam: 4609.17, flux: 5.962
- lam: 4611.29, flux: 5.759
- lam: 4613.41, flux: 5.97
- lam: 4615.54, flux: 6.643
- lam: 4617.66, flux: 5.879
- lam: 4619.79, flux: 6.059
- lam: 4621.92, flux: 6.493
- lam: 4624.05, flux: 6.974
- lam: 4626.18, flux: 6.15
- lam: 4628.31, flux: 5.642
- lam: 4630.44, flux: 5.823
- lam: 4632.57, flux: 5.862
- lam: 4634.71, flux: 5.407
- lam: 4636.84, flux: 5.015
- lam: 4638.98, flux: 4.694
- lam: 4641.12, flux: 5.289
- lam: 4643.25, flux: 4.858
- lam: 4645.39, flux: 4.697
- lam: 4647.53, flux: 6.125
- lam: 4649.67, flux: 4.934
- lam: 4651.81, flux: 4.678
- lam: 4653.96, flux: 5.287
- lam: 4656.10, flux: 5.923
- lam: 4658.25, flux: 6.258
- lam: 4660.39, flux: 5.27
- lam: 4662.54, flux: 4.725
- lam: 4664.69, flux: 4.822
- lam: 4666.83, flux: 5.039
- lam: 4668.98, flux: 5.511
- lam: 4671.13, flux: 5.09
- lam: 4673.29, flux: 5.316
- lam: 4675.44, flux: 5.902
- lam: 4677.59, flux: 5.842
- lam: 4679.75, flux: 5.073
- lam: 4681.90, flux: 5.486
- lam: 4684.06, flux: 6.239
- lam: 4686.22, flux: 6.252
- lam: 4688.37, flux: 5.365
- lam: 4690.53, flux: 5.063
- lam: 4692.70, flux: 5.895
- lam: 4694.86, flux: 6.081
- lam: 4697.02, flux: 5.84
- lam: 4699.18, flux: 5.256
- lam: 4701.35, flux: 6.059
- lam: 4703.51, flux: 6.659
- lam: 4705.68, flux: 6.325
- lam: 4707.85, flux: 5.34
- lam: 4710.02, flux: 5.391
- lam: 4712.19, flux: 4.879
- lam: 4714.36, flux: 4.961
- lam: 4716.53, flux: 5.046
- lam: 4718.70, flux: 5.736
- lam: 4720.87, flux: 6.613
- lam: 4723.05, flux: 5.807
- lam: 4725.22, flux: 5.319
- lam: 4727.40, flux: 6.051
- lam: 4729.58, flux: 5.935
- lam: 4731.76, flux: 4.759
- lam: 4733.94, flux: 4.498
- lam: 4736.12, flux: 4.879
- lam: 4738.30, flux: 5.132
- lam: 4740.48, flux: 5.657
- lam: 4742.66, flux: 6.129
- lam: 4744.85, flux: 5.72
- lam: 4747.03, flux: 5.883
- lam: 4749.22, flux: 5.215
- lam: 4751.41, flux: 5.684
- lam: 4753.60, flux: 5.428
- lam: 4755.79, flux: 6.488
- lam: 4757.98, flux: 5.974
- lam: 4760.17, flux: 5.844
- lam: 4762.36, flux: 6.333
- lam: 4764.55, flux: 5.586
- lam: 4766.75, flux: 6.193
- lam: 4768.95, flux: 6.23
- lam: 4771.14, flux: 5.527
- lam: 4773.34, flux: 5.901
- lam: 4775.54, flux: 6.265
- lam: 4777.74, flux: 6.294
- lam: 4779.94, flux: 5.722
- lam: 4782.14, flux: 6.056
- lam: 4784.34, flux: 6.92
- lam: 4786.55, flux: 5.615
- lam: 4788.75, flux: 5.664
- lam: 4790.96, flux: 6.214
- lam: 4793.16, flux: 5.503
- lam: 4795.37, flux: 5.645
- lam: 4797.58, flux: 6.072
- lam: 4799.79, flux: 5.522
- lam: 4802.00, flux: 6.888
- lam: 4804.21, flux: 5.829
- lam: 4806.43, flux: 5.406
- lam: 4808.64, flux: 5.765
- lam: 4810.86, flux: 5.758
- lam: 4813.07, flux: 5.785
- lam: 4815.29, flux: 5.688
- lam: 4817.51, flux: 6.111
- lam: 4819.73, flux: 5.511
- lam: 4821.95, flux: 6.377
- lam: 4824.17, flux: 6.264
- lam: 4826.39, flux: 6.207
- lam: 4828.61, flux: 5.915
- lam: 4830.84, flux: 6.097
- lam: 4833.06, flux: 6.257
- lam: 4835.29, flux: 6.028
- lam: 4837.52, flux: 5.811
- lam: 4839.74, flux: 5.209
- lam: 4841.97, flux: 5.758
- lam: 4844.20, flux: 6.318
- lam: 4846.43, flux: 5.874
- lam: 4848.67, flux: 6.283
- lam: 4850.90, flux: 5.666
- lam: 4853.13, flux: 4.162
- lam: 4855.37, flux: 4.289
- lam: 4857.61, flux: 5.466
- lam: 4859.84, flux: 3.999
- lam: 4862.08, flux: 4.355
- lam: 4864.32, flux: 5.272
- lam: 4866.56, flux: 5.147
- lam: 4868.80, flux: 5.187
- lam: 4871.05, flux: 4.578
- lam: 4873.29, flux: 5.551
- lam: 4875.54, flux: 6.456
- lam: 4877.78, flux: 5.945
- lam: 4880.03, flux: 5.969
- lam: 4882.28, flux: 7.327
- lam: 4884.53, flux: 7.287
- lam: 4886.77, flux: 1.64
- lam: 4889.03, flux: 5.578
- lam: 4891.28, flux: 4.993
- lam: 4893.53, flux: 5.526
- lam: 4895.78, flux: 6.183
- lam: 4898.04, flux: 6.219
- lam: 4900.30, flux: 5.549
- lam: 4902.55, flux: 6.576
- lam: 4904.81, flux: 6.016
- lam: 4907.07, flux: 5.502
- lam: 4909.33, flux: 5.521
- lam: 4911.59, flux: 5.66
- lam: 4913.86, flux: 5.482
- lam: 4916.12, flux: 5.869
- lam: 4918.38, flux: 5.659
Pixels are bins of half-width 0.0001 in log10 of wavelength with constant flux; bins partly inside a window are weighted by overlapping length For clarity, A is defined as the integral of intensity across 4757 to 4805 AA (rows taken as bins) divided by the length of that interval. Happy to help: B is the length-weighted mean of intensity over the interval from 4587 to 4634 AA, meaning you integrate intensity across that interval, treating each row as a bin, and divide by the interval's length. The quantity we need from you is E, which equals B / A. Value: 0.99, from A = 6.0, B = 5.9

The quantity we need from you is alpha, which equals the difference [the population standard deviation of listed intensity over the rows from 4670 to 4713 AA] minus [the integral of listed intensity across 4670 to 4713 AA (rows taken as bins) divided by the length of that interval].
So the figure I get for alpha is -5.18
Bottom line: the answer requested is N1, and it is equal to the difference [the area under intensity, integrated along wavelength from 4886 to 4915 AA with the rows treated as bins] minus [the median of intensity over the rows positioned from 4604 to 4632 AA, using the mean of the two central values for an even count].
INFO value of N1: 153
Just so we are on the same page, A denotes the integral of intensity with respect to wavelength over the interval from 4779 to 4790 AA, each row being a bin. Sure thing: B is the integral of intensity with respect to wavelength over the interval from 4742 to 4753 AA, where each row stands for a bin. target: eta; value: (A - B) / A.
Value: 0.05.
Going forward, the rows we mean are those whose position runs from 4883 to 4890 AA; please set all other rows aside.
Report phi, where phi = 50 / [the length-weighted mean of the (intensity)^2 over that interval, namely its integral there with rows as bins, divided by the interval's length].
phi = 1.65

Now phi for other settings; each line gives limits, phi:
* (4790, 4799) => 1.46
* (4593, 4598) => 1.54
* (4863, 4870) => 1.87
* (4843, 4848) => 1.34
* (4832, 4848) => 1.43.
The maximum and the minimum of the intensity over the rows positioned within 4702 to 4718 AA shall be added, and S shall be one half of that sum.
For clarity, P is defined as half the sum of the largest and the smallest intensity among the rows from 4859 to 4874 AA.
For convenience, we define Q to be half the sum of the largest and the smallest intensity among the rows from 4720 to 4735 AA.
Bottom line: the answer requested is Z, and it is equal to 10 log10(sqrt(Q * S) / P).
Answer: 0.7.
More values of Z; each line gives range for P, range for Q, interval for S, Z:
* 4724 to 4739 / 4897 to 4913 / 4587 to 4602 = 0.5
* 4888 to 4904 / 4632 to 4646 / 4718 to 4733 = -0.2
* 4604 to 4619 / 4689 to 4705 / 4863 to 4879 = -0.4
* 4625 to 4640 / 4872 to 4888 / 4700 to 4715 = -0.3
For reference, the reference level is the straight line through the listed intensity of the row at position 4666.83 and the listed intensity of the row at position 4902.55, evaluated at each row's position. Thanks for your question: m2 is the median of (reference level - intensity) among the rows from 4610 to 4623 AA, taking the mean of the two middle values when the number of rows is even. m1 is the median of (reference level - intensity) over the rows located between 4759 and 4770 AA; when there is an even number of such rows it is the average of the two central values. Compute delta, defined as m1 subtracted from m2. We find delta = -0.8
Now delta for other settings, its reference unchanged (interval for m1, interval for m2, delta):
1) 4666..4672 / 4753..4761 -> -0.2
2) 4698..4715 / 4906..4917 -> 1.2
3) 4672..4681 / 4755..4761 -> 0.1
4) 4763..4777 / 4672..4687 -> -0.4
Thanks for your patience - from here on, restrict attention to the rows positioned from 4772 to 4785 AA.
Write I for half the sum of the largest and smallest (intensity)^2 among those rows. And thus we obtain 40.3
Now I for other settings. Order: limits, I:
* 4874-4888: 28.2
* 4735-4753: 30.7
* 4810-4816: 32.9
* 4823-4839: 36.5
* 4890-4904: 34.1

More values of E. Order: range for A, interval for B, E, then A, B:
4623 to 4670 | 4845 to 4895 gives 0.98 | 5.4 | 5.3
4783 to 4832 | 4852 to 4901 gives 0.89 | 5.9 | 5.3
